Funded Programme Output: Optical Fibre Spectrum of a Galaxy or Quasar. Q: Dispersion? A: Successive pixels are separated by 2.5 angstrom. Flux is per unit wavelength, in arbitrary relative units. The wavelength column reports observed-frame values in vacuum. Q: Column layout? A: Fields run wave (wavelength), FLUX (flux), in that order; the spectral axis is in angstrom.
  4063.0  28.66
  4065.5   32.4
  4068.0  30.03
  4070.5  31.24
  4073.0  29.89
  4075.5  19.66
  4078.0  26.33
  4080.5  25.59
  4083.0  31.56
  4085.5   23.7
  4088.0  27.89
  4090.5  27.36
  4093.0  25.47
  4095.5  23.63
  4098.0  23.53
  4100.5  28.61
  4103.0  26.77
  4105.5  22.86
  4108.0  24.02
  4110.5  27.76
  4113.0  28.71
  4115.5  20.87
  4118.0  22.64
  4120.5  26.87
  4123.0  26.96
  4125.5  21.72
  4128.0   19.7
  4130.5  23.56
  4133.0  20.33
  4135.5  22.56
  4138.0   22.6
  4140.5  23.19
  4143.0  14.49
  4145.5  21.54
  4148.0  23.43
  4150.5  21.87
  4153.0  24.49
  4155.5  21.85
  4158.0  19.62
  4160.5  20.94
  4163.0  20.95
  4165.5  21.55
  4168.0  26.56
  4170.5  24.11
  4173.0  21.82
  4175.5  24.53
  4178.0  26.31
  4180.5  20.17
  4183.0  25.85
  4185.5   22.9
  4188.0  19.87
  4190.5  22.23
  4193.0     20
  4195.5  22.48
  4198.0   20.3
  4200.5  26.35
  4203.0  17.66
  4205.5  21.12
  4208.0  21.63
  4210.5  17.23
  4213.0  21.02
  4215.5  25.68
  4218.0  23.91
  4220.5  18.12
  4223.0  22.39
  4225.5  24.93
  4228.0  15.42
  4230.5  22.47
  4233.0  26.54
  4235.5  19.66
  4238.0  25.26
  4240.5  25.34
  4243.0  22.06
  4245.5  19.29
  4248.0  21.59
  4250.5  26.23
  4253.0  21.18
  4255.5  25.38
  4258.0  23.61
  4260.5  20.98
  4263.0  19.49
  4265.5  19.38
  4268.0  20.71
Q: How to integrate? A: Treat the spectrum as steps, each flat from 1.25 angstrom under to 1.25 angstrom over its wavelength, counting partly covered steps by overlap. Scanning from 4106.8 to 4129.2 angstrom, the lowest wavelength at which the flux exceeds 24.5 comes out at 4110.5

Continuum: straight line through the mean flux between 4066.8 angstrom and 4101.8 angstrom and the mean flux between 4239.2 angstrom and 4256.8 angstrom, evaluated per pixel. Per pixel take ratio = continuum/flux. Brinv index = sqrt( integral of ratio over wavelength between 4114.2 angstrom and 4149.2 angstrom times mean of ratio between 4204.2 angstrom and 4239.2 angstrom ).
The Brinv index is 6.77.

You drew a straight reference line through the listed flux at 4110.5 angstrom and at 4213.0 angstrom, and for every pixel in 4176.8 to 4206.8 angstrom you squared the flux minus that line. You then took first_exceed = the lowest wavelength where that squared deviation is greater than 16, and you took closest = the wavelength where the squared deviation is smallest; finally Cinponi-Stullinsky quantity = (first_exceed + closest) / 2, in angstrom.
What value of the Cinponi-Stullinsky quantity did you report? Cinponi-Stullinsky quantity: 4193.0 angstrom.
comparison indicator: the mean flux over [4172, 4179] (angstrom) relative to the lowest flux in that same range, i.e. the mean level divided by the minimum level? 1.110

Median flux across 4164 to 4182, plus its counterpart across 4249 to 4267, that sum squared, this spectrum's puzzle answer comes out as 2051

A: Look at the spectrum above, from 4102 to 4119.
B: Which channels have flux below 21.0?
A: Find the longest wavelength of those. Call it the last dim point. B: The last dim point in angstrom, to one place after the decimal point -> 4115.5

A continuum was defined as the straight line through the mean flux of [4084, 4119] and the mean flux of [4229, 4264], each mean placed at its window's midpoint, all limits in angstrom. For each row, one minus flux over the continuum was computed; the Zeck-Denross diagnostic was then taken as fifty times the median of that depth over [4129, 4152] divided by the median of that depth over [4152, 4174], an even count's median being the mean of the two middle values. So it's 42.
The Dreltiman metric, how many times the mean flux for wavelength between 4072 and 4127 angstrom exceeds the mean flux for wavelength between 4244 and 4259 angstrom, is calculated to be 1.12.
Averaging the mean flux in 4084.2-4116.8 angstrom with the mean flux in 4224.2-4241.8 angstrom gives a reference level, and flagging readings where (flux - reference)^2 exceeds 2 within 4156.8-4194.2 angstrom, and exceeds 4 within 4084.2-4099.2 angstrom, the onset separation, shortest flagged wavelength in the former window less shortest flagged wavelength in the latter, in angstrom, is 70.0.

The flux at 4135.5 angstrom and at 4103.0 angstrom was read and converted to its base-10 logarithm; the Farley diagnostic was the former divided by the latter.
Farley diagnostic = 0.948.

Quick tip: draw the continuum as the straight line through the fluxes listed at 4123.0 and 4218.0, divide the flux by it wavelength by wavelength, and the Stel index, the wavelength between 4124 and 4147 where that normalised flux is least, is 4143.0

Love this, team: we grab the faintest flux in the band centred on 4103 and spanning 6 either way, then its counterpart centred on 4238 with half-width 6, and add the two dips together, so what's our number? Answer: 42.5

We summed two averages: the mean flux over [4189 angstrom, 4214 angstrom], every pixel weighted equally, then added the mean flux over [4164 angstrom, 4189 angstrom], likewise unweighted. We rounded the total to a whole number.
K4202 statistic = 44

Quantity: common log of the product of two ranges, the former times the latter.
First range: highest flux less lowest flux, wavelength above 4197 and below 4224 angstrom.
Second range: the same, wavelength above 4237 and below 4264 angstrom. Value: 1.80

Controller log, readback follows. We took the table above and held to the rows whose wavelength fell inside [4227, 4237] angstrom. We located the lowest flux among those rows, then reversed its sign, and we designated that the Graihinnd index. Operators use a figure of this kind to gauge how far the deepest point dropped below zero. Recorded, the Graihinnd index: -15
